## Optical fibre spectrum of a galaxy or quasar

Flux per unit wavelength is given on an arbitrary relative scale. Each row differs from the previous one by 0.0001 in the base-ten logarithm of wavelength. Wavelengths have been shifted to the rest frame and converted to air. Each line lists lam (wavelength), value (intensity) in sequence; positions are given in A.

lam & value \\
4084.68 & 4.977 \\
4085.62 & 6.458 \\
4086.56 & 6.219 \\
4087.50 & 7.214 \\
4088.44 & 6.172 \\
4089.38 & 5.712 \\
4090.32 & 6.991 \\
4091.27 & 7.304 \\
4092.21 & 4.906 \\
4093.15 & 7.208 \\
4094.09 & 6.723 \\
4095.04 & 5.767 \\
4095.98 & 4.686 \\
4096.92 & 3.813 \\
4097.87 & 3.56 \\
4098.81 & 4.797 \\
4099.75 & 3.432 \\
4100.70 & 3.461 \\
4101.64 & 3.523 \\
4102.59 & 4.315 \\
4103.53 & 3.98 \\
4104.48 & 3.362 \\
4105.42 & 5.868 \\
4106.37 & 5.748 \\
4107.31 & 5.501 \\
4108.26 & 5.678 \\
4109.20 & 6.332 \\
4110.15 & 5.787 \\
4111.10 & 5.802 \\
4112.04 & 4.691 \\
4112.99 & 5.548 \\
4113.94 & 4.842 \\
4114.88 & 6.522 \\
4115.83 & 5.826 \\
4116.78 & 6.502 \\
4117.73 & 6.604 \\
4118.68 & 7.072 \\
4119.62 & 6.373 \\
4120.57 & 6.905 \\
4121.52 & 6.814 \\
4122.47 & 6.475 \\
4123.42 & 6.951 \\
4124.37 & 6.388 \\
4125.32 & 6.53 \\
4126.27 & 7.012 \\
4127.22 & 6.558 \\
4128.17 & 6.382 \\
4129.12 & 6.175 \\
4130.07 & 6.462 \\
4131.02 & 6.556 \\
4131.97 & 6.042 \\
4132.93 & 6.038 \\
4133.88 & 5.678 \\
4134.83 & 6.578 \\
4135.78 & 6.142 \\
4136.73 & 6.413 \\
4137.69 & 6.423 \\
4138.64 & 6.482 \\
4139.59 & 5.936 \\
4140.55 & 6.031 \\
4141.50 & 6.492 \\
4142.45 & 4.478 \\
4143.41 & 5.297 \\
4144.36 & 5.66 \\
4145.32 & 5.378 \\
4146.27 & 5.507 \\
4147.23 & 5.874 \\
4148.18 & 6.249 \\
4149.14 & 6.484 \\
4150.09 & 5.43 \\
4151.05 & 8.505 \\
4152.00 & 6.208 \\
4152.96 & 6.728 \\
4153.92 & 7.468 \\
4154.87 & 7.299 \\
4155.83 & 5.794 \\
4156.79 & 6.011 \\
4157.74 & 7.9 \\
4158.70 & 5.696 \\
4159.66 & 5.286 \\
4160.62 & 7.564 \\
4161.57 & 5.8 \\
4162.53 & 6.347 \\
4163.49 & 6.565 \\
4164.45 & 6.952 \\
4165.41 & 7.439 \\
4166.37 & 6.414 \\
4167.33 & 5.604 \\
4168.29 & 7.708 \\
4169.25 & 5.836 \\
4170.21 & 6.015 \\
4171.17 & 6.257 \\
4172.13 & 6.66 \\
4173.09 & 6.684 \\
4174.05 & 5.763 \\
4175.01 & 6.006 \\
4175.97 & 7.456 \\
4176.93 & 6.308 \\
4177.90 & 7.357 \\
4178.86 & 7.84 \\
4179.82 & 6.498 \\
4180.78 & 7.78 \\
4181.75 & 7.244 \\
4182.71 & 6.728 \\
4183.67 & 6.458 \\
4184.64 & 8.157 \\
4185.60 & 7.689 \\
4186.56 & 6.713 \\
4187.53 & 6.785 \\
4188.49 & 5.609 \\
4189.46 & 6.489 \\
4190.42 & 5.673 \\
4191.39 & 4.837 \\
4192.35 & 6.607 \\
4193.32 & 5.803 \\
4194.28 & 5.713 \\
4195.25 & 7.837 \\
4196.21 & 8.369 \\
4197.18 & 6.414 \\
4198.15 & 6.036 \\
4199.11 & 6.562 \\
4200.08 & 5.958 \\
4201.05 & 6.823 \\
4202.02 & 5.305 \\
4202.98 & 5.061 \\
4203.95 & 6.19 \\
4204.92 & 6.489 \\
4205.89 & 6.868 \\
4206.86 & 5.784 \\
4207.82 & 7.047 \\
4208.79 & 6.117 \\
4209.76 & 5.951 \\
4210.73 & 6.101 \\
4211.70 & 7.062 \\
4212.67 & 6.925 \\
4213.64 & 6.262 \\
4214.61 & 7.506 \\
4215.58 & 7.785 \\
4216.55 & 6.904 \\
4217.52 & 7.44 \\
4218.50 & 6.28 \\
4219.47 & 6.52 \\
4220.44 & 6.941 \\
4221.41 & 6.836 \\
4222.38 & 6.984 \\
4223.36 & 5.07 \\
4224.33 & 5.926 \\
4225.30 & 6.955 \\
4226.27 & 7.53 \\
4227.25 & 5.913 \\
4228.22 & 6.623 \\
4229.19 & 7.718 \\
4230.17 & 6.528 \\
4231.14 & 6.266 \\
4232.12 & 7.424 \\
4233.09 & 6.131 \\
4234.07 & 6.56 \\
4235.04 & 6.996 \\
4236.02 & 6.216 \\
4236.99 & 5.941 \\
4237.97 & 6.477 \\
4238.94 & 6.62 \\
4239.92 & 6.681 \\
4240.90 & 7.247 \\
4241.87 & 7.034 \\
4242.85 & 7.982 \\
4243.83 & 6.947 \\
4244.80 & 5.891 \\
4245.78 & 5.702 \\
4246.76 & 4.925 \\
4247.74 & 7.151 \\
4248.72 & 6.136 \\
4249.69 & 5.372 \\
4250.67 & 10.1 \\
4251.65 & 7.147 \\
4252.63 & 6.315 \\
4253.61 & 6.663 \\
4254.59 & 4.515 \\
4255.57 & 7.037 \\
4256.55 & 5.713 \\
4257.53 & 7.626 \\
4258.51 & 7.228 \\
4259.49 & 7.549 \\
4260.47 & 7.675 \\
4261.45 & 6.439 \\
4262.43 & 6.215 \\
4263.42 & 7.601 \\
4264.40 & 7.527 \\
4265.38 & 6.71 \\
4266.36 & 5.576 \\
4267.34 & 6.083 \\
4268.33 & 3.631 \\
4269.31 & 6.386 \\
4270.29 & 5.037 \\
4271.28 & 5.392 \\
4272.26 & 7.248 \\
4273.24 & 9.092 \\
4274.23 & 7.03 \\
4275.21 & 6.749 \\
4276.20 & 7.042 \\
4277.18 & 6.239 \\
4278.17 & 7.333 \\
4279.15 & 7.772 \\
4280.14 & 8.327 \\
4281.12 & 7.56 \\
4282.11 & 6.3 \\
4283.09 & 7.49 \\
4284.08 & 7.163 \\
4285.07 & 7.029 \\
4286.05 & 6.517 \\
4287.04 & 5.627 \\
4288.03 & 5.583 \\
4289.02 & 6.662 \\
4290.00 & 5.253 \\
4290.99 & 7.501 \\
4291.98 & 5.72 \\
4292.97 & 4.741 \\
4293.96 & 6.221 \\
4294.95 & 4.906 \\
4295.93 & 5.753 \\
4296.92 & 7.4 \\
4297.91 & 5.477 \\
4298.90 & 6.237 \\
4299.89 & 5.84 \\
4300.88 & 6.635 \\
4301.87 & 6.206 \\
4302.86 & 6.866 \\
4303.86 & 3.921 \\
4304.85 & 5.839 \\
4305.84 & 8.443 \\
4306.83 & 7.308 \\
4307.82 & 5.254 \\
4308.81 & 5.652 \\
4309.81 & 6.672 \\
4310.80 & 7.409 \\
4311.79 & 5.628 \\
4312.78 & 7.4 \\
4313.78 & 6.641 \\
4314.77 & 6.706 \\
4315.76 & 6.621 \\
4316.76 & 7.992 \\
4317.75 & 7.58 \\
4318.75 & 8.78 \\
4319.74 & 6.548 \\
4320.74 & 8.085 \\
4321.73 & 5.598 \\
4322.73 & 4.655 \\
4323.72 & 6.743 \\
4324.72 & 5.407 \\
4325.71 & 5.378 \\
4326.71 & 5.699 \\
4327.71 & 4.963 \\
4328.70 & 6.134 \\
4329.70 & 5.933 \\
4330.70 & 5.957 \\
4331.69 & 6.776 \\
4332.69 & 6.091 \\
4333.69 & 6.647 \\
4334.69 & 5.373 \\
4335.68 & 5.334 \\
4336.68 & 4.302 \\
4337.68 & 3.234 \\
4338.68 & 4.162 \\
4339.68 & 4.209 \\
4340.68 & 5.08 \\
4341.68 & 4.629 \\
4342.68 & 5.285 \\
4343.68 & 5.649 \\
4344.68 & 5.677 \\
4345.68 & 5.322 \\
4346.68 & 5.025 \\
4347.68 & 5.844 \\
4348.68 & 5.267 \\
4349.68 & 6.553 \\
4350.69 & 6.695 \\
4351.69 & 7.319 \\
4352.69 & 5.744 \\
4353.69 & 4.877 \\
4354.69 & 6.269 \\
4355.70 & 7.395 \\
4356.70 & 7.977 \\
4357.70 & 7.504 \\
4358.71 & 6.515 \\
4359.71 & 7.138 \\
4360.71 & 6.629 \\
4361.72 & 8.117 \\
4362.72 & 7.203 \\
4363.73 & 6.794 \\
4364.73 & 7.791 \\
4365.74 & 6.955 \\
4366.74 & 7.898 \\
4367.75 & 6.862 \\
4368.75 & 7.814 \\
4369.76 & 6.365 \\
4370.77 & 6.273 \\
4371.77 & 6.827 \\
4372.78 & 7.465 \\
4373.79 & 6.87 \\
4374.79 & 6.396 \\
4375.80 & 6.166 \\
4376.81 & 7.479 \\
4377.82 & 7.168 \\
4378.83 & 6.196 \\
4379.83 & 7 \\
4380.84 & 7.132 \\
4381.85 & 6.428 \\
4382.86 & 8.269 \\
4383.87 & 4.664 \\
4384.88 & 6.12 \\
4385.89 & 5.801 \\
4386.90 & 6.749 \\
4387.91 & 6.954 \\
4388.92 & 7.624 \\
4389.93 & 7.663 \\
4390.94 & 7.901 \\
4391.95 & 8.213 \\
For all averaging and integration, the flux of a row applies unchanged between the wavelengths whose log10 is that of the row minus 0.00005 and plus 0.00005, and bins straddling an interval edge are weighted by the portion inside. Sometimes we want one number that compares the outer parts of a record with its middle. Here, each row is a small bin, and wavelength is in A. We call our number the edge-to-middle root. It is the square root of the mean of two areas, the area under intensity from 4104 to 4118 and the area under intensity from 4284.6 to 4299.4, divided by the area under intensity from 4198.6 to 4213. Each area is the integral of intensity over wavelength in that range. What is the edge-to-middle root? 0.96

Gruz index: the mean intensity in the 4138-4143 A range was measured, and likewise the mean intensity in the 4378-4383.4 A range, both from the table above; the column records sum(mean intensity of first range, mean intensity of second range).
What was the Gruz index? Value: 12.9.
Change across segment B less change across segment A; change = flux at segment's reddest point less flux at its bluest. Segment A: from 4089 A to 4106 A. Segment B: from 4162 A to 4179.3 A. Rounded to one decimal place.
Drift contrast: 1.3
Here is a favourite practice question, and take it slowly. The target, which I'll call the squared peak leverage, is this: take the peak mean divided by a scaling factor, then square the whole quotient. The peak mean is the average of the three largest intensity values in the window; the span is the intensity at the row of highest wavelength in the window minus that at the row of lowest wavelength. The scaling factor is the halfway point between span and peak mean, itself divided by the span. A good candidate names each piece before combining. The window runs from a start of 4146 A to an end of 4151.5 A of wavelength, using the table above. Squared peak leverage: 18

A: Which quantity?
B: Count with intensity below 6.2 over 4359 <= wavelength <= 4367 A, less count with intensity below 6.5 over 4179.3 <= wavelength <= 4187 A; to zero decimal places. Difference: -2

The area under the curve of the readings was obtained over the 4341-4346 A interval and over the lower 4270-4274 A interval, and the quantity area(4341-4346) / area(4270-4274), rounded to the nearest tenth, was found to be 1.0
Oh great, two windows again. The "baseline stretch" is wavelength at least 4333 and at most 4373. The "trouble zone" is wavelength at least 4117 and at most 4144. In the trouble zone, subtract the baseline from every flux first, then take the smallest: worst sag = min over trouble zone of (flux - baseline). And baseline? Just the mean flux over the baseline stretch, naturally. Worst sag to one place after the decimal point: -1.7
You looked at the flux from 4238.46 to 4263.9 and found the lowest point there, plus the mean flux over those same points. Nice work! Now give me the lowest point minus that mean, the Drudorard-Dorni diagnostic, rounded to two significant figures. -2.2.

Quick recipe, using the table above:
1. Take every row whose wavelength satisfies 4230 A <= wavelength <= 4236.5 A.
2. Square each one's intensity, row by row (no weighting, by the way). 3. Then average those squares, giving 44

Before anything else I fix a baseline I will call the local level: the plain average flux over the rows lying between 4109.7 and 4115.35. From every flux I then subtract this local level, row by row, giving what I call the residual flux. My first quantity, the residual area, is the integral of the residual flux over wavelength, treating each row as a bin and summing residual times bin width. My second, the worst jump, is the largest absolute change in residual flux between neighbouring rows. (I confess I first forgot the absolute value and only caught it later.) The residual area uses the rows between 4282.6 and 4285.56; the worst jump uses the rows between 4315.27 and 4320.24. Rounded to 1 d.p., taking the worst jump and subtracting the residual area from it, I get -2.8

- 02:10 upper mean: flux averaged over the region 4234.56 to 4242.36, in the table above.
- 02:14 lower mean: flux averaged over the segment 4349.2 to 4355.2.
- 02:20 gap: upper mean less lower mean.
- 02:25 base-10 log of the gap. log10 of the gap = -0.4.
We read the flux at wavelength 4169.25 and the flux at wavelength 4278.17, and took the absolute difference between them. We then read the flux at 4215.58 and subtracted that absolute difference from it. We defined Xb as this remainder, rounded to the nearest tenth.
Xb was 6.3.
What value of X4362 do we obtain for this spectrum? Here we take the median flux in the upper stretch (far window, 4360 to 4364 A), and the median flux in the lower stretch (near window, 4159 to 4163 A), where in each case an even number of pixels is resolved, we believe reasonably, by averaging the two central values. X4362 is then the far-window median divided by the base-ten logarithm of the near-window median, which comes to 8.9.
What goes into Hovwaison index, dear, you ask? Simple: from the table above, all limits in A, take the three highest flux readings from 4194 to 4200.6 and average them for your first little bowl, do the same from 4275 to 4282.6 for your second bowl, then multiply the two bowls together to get 59.9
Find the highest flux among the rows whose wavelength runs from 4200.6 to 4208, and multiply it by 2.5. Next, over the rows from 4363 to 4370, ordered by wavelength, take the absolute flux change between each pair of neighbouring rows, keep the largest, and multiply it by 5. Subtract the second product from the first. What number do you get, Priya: 10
